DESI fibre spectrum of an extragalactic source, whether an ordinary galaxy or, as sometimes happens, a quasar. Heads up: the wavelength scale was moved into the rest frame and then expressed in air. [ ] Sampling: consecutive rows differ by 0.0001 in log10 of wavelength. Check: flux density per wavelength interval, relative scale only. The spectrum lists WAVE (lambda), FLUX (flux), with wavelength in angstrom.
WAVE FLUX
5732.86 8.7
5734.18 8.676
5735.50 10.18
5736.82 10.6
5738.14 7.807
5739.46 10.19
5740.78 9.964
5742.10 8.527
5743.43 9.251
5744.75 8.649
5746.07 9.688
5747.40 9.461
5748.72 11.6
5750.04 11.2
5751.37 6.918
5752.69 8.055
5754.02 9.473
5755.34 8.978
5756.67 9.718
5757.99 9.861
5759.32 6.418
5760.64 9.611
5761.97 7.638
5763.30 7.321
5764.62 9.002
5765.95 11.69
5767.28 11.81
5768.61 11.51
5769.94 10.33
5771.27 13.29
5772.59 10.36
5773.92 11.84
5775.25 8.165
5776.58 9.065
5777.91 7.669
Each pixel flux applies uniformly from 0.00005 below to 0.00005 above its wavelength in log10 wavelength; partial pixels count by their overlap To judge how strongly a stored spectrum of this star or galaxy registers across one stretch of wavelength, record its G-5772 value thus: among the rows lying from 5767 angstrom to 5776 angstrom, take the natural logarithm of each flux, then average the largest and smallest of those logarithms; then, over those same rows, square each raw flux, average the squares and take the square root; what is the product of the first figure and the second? 26.1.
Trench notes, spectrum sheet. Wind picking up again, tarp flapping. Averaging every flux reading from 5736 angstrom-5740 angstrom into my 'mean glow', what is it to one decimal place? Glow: 9.5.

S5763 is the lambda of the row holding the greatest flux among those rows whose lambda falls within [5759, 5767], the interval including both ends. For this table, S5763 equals 5765.95 angstrom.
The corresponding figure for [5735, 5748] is 5736.82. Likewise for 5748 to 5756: 5748.72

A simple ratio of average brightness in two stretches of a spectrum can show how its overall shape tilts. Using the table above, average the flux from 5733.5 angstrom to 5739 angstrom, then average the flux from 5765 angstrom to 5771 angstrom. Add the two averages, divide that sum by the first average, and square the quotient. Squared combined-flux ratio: 4.9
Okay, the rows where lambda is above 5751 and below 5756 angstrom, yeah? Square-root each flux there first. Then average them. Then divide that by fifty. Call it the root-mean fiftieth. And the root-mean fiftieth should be 0.058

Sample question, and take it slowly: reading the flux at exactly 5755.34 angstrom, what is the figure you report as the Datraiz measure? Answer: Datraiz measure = 8.978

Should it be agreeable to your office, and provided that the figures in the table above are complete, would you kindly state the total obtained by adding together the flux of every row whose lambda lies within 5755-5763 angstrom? 52.2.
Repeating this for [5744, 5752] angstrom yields 57.5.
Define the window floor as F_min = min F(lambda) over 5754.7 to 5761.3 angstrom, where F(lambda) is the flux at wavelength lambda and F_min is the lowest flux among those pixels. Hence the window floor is 6.418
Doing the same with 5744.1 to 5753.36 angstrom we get 6.918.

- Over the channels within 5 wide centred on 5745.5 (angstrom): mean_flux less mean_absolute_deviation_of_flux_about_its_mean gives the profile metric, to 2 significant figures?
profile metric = 8.9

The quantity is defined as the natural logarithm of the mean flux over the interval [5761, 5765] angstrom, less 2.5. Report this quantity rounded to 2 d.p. -0.42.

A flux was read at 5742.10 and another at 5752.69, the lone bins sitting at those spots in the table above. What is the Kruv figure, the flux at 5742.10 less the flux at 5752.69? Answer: 0.5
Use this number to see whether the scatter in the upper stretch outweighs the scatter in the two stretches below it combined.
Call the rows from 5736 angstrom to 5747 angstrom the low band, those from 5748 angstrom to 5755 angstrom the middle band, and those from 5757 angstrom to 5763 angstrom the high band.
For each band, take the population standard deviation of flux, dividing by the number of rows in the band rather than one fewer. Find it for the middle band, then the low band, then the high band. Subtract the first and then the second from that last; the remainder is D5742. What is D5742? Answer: -1.26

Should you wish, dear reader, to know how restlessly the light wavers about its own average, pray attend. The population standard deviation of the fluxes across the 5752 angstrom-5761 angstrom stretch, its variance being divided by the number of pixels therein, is 1.15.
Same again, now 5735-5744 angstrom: 0.94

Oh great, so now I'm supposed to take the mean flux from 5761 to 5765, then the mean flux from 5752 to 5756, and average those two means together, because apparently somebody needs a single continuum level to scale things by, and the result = 8.4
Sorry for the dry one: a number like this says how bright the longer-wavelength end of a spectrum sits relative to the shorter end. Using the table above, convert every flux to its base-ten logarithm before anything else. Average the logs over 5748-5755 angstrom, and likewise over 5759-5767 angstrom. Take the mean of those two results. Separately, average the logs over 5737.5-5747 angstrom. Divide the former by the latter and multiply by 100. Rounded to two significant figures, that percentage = 99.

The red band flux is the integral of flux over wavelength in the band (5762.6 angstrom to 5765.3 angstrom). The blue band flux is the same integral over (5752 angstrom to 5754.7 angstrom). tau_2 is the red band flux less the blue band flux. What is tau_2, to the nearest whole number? -2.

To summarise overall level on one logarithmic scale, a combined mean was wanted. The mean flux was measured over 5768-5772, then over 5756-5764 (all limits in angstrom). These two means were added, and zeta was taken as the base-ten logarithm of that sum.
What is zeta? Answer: 1.30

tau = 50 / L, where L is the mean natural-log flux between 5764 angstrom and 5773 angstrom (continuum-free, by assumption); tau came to 20.8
